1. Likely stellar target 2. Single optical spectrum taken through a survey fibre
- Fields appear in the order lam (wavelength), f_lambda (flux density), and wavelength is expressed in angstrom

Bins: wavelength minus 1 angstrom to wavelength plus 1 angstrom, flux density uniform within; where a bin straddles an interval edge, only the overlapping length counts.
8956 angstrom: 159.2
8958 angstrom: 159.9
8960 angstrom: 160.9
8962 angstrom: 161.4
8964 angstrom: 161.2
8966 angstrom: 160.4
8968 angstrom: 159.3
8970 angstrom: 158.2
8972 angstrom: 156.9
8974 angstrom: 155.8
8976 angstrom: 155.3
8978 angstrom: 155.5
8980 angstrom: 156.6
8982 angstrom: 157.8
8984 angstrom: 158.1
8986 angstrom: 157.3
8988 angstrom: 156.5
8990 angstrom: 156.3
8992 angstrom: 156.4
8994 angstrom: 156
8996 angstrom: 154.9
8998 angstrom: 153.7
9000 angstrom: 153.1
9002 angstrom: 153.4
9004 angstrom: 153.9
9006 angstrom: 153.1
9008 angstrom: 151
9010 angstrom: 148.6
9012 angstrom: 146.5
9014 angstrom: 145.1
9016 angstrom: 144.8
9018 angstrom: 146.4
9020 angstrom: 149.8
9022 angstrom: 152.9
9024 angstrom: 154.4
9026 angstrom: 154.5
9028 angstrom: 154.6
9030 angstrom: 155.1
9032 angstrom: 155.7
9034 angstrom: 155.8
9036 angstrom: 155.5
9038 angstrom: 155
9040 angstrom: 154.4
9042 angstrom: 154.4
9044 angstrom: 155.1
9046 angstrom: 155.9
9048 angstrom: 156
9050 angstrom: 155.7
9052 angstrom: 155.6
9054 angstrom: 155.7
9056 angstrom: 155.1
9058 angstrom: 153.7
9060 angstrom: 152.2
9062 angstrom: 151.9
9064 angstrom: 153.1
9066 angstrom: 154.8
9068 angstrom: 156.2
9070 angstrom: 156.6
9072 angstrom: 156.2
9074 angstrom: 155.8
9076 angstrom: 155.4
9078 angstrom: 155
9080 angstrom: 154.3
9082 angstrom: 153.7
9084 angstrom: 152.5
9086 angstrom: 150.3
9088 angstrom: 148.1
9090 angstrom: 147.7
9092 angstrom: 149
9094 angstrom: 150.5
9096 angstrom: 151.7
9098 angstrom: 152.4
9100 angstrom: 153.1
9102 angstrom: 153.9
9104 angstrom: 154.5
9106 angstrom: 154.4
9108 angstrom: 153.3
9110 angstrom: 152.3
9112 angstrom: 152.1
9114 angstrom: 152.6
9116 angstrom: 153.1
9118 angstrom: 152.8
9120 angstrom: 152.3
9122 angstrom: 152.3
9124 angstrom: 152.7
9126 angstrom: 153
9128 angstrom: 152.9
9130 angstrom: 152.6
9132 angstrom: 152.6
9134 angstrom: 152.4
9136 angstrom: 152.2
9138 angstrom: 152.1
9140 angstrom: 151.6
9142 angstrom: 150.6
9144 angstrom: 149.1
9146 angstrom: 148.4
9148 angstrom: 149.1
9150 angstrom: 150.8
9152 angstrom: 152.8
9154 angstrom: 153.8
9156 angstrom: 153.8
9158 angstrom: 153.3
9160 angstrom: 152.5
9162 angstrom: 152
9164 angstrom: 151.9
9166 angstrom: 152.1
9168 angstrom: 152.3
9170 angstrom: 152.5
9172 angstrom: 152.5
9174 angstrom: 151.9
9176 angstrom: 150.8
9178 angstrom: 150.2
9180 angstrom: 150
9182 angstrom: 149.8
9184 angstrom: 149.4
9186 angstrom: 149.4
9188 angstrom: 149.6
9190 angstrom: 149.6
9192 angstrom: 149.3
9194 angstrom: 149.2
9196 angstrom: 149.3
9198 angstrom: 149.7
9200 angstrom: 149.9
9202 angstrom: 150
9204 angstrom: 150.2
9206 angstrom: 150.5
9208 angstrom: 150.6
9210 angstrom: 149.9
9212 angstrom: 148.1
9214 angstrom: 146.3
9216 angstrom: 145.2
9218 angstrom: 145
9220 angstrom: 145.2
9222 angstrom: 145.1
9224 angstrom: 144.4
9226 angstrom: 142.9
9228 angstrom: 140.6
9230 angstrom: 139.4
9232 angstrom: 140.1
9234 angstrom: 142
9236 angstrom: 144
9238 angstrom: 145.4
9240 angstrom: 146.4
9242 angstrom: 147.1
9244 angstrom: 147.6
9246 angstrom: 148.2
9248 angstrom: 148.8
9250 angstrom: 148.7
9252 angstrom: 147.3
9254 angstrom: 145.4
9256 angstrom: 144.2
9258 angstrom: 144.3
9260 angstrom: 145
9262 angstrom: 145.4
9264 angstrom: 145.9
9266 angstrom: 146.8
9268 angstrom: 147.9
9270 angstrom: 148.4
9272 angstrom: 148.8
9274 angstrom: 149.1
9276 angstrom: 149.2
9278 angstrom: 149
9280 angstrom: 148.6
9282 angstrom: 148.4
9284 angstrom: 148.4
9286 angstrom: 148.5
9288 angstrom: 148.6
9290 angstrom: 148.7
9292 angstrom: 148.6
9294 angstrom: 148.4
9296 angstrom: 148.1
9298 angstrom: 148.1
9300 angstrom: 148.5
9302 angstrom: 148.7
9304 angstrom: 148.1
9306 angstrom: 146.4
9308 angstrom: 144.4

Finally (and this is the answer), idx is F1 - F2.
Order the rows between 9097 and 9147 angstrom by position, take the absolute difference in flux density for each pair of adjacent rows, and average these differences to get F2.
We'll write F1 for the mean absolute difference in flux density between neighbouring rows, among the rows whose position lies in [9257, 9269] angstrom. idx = 0.2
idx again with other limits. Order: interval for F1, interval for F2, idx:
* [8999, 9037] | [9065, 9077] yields 0.6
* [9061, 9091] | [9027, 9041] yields 0.5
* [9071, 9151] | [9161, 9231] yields 0.2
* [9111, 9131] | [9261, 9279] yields -0.2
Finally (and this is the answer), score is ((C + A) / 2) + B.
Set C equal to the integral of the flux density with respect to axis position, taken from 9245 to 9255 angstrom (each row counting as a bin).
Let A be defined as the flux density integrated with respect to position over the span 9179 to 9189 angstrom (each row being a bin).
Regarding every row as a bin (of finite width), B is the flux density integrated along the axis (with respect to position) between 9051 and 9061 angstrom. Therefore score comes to 3031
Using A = 1496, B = 1545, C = 1477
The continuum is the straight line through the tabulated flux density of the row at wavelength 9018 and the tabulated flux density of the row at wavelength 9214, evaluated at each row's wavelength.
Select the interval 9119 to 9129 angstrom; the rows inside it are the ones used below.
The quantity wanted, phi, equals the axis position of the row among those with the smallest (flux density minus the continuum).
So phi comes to 9120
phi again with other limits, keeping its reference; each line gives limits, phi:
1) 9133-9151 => 9146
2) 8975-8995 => 8976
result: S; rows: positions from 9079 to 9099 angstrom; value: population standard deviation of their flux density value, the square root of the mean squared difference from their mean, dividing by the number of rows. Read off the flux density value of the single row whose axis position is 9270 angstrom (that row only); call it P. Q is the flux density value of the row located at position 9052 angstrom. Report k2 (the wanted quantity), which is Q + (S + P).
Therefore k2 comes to 306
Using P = 148.4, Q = 155.6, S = 2.17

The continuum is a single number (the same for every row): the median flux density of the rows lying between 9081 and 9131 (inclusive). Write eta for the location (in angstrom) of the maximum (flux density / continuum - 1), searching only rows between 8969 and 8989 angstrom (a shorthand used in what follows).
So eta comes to 8970 angstrom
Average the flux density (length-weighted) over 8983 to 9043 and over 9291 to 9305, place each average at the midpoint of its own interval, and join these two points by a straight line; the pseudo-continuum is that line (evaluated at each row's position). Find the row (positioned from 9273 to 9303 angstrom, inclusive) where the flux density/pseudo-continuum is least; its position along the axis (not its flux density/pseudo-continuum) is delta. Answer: 9296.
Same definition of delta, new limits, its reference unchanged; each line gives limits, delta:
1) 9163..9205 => 9194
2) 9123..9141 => 9140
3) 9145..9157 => 9146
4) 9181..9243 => 9230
